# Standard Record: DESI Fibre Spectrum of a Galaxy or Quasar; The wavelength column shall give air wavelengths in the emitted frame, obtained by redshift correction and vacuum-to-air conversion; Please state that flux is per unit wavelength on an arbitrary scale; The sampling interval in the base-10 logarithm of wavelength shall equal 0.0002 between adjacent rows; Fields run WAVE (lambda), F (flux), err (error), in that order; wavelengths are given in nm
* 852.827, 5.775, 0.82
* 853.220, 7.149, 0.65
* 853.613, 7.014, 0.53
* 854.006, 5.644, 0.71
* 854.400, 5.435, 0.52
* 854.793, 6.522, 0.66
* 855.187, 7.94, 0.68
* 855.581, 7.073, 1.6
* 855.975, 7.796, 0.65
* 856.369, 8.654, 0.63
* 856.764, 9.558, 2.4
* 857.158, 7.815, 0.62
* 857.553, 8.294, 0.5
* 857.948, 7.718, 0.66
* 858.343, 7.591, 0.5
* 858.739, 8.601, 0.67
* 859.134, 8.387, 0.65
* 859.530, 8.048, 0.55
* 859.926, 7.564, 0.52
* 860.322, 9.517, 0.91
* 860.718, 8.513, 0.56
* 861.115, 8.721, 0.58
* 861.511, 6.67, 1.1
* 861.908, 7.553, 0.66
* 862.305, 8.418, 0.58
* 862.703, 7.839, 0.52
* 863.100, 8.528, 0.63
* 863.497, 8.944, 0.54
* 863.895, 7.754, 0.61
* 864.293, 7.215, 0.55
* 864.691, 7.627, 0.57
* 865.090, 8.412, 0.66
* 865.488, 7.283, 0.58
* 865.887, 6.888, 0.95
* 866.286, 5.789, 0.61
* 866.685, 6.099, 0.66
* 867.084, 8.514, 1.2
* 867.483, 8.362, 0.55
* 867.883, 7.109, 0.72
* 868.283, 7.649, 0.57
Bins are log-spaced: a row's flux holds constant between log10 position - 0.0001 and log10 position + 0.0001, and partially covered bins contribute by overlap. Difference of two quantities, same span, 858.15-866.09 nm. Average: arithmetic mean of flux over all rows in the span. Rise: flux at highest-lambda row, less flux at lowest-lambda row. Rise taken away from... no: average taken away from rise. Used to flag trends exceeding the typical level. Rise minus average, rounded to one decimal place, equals -8.7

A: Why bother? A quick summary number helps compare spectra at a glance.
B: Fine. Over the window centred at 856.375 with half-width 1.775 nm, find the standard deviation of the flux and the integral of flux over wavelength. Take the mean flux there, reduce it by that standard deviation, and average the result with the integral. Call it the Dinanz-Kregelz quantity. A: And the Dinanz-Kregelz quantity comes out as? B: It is 17.6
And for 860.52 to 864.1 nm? 18.2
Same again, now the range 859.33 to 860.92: 10.5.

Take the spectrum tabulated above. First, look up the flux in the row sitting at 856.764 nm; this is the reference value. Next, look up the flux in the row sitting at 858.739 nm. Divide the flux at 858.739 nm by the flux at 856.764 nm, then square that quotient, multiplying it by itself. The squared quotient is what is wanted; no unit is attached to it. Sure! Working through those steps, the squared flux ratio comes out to 0.81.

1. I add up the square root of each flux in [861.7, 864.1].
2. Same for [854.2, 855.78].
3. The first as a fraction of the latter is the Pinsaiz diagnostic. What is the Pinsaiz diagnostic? 1.7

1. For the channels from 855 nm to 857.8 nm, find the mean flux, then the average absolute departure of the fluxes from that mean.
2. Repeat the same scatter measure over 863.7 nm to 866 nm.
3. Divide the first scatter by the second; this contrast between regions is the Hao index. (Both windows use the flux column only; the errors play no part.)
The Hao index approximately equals 1.4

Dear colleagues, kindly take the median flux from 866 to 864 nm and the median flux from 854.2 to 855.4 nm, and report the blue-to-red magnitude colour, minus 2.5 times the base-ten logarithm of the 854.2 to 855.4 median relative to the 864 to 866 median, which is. 0.12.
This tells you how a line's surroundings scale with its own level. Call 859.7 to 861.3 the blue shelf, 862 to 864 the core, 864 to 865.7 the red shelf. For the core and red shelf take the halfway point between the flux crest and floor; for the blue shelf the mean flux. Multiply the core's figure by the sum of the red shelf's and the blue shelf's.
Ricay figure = 137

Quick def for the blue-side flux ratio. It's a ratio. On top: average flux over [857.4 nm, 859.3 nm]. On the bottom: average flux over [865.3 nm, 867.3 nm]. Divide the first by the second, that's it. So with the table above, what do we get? 1.17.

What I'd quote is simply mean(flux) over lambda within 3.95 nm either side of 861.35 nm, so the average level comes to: 8.1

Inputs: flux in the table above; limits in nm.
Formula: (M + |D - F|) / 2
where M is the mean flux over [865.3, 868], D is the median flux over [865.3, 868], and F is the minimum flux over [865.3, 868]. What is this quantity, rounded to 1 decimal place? 4.2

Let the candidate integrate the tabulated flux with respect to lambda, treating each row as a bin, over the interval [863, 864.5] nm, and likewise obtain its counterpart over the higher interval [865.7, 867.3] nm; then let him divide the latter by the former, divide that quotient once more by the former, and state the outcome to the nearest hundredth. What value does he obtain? 0.07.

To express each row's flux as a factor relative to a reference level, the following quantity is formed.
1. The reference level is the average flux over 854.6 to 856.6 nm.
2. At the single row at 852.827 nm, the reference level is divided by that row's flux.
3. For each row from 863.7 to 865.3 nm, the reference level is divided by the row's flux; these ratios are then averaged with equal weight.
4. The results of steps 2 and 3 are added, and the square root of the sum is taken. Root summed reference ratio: 1.52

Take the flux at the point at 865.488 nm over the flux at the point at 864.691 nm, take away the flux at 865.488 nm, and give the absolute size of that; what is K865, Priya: 6.3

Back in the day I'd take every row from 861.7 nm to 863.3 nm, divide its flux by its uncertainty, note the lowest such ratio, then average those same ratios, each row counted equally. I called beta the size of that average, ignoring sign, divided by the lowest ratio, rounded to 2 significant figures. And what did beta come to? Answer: 1.2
